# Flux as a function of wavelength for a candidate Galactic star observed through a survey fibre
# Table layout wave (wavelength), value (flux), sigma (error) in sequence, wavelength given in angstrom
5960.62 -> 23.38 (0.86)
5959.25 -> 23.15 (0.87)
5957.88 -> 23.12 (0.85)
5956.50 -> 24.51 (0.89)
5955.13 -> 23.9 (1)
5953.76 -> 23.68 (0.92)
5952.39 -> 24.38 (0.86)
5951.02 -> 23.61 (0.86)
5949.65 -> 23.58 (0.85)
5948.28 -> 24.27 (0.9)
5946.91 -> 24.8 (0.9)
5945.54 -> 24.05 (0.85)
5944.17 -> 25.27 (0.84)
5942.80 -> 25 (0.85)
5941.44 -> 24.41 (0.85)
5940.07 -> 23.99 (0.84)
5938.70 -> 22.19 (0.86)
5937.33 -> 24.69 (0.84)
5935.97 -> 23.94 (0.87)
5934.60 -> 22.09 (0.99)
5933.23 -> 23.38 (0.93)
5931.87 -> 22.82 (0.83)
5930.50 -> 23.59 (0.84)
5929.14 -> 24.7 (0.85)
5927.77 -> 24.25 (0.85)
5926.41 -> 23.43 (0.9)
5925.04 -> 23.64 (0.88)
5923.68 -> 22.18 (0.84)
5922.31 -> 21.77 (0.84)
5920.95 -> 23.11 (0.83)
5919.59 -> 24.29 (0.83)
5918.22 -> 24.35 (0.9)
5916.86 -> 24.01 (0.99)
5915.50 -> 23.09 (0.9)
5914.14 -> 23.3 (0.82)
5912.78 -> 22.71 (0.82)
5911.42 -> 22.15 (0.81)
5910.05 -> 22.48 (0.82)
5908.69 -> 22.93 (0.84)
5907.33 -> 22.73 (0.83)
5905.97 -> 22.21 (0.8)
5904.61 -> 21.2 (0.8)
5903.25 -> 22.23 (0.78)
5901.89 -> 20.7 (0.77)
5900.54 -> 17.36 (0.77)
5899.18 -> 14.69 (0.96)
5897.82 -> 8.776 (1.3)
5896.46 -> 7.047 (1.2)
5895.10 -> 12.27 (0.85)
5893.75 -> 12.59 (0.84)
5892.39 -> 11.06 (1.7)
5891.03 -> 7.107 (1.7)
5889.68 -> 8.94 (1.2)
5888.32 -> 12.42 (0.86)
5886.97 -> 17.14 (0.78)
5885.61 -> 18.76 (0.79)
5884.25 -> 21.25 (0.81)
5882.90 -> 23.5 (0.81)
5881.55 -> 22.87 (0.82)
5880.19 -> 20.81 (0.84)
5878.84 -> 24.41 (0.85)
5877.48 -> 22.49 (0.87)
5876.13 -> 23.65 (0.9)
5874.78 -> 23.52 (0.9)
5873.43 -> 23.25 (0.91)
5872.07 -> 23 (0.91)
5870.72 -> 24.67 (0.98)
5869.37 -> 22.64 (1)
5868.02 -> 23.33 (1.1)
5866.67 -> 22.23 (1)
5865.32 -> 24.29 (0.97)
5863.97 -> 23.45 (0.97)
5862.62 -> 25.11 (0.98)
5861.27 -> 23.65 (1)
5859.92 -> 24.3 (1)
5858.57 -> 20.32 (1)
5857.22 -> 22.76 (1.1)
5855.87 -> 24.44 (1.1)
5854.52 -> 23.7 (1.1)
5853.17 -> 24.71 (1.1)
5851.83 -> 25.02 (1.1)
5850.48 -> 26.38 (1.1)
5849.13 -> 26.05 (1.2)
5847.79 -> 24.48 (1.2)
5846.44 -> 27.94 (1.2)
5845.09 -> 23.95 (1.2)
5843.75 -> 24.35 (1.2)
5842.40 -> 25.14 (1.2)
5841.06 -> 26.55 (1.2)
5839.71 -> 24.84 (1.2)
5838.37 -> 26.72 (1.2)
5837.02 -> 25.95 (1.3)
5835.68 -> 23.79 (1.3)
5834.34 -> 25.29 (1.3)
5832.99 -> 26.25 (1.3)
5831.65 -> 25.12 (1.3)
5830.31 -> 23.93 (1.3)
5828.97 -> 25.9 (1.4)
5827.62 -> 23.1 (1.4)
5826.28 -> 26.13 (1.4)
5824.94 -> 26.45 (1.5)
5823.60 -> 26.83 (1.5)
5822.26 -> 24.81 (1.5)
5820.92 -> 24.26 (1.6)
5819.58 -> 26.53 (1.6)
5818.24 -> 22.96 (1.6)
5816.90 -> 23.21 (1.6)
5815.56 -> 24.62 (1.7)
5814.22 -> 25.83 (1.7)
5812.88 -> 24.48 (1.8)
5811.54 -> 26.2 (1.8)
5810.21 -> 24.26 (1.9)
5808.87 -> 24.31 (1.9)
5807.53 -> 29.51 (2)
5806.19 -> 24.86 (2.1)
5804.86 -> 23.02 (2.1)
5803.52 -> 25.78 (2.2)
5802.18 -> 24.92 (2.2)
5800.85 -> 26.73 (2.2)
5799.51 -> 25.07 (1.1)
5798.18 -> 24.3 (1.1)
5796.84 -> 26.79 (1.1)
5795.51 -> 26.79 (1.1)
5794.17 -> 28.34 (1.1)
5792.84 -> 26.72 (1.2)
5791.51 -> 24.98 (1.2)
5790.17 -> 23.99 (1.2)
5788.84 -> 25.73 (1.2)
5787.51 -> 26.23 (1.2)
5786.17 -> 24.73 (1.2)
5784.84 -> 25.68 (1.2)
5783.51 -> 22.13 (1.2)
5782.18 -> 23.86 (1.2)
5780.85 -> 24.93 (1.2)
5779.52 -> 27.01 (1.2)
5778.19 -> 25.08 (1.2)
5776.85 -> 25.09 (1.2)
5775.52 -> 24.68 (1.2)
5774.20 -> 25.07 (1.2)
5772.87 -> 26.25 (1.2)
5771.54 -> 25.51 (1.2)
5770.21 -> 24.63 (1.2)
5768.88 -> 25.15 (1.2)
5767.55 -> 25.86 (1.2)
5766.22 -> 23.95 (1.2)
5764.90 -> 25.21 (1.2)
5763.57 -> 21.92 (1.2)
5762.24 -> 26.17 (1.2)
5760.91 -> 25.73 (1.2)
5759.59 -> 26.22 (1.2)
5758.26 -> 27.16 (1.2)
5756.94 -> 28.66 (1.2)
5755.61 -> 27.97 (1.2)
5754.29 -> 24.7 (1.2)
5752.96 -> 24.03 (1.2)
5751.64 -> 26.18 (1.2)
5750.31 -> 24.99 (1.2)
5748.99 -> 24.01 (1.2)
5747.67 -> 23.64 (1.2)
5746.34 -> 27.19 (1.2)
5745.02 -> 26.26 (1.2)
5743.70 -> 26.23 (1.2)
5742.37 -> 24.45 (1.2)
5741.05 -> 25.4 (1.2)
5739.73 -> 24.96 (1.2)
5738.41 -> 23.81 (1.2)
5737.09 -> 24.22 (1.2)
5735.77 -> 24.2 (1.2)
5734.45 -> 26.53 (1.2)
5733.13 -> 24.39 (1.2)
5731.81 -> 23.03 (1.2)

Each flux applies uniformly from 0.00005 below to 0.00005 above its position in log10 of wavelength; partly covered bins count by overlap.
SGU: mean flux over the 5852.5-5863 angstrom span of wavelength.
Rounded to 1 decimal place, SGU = 23.6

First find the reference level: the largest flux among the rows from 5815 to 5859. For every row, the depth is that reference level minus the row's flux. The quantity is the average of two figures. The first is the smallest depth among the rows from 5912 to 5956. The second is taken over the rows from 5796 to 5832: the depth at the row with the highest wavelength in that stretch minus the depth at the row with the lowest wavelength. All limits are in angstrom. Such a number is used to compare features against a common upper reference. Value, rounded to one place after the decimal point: 2.2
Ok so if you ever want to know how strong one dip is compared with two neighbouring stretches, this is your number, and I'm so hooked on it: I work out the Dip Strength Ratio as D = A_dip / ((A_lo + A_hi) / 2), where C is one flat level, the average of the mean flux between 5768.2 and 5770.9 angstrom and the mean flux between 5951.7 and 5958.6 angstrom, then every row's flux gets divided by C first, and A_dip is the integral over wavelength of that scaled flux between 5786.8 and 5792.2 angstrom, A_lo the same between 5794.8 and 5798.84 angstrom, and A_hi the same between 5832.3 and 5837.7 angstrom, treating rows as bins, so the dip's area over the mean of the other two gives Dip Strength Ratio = 1.1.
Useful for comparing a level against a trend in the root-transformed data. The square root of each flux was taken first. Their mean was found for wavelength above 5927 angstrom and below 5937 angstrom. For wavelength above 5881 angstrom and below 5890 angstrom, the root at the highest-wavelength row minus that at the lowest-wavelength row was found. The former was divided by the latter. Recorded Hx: -3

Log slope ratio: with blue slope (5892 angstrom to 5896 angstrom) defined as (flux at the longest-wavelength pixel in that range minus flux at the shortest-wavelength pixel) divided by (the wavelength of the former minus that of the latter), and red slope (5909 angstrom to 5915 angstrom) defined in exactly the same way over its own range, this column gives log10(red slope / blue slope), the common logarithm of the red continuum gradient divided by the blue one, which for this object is -0.35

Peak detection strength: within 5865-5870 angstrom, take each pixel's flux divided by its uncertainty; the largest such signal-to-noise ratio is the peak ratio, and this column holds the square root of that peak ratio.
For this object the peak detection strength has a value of 5.0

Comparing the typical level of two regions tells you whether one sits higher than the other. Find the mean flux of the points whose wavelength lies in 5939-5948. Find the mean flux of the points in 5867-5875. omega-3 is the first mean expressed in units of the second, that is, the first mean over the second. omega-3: 1.05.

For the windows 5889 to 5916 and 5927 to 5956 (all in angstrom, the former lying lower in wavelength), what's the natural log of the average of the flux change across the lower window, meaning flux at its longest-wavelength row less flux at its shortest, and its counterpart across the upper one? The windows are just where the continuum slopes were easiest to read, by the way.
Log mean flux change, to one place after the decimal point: 1.9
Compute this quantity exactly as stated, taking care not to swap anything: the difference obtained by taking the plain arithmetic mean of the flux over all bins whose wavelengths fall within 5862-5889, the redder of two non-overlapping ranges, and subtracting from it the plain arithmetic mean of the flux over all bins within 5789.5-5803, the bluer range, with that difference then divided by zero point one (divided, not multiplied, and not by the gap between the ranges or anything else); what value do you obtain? -37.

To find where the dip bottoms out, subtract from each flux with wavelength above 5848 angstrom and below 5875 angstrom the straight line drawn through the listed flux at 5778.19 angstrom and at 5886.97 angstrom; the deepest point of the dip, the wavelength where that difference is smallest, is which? 5858.57 angstrom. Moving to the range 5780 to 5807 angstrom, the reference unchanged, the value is 5783.51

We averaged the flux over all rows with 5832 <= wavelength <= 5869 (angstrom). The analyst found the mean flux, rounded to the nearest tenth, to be 24.6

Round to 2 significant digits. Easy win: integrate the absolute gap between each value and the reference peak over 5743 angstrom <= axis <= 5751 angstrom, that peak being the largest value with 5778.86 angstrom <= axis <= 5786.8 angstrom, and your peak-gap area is 13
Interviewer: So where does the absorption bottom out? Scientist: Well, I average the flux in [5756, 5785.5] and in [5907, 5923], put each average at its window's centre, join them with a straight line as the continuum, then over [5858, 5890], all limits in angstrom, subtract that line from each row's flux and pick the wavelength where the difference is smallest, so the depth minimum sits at 5889.68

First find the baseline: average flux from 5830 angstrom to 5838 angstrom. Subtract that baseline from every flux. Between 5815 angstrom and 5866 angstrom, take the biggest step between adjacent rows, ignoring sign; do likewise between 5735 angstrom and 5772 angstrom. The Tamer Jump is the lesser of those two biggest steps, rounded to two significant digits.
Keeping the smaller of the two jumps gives 4.0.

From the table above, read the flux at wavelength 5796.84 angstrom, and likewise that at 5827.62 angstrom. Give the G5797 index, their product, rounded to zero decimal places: 619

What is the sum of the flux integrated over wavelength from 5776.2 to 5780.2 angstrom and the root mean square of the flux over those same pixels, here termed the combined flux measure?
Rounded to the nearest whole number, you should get 128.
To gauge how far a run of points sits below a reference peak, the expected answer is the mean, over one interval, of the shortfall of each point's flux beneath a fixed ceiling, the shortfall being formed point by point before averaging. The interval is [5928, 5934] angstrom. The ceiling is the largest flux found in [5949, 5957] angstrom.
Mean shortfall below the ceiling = 0.9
